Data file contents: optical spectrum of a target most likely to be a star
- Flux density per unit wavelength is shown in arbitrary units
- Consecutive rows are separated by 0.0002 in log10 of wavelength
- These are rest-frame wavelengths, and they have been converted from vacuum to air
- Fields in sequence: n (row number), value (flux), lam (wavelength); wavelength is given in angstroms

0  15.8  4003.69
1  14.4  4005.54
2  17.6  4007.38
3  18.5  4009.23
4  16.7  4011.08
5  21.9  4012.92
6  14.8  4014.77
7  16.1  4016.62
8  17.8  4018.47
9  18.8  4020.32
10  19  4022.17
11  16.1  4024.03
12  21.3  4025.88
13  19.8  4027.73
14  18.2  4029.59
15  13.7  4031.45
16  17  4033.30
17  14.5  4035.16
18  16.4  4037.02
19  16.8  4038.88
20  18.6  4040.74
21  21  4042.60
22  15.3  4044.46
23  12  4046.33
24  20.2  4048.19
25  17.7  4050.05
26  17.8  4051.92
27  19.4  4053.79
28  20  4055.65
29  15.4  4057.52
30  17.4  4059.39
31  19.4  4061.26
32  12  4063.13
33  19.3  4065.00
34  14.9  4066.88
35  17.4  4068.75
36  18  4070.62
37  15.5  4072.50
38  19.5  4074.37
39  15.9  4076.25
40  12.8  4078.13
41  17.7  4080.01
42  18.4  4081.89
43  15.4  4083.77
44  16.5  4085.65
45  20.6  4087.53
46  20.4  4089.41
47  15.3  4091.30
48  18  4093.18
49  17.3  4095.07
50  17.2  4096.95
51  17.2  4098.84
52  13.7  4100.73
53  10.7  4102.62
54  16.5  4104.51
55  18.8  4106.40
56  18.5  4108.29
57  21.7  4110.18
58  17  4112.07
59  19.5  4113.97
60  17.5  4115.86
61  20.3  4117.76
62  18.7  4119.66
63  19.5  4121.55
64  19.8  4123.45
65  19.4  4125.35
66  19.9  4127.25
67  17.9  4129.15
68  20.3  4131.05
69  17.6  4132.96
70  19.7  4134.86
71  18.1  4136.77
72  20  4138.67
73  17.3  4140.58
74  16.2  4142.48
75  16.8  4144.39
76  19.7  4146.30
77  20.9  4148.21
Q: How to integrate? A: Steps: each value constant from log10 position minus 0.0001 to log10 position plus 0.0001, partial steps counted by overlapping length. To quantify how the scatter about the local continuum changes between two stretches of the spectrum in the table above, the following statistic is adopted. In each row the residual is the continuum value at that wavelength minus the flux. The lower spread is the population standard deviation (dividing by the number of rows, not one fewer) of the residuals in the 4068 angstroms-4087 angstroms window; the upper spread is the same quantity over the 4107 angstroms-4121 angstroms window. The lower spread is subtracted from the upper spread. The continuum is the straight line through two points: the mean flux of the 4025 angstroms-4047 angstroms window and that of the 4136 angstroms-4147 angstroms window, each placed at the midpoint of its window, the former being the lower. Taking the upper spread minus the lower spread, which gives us -0.3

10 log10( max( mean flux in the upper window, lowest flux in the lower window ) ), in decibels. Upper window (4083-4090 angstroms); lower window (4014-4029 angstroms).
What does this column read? 12.6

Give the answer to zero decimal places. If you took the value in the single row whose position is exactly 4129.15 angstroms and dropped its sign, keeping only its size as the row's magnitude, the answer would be 18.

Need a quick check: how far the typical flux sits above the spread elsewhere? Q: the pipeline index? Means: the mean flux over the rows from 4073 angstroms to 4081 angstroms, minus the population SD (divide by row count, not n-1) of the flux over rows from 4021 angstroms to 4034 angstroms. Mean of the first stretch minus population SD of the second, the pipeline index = 14.1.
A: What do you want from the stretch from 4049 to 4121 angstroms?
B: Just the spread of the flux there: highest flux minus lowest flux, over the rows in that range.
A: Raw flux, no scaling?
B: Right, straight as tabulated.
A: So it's 11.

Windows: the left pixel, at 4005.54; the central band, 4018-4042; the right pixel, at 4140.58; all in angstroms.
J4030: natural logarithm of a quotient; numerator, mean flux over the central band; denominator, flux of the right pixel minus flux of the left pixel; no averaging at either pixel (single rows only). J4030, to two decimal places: 1.80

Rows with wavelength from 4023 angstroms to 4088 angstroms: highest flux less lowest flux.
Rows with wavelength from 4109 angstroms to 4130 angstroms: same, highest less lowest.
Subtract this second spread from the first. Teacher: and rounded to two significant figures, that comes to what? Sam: 4.6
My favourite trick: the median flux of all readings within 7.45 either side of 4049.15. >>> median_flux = 18.6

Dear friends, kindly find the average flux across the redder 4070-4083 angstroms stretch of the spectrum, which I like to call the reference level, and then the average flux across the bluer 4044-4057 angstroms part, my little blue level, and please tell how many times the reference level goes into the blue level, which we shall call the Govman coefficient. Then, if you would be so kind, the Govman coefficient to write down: 1.04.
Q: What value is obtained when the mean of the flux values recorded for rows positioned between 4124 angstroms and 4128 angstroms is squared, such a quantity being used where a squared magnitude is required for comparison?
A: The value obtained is 386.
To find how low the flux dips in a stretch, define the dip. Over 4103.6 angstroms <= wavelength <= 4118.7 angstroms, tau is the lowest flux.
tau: 16.5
